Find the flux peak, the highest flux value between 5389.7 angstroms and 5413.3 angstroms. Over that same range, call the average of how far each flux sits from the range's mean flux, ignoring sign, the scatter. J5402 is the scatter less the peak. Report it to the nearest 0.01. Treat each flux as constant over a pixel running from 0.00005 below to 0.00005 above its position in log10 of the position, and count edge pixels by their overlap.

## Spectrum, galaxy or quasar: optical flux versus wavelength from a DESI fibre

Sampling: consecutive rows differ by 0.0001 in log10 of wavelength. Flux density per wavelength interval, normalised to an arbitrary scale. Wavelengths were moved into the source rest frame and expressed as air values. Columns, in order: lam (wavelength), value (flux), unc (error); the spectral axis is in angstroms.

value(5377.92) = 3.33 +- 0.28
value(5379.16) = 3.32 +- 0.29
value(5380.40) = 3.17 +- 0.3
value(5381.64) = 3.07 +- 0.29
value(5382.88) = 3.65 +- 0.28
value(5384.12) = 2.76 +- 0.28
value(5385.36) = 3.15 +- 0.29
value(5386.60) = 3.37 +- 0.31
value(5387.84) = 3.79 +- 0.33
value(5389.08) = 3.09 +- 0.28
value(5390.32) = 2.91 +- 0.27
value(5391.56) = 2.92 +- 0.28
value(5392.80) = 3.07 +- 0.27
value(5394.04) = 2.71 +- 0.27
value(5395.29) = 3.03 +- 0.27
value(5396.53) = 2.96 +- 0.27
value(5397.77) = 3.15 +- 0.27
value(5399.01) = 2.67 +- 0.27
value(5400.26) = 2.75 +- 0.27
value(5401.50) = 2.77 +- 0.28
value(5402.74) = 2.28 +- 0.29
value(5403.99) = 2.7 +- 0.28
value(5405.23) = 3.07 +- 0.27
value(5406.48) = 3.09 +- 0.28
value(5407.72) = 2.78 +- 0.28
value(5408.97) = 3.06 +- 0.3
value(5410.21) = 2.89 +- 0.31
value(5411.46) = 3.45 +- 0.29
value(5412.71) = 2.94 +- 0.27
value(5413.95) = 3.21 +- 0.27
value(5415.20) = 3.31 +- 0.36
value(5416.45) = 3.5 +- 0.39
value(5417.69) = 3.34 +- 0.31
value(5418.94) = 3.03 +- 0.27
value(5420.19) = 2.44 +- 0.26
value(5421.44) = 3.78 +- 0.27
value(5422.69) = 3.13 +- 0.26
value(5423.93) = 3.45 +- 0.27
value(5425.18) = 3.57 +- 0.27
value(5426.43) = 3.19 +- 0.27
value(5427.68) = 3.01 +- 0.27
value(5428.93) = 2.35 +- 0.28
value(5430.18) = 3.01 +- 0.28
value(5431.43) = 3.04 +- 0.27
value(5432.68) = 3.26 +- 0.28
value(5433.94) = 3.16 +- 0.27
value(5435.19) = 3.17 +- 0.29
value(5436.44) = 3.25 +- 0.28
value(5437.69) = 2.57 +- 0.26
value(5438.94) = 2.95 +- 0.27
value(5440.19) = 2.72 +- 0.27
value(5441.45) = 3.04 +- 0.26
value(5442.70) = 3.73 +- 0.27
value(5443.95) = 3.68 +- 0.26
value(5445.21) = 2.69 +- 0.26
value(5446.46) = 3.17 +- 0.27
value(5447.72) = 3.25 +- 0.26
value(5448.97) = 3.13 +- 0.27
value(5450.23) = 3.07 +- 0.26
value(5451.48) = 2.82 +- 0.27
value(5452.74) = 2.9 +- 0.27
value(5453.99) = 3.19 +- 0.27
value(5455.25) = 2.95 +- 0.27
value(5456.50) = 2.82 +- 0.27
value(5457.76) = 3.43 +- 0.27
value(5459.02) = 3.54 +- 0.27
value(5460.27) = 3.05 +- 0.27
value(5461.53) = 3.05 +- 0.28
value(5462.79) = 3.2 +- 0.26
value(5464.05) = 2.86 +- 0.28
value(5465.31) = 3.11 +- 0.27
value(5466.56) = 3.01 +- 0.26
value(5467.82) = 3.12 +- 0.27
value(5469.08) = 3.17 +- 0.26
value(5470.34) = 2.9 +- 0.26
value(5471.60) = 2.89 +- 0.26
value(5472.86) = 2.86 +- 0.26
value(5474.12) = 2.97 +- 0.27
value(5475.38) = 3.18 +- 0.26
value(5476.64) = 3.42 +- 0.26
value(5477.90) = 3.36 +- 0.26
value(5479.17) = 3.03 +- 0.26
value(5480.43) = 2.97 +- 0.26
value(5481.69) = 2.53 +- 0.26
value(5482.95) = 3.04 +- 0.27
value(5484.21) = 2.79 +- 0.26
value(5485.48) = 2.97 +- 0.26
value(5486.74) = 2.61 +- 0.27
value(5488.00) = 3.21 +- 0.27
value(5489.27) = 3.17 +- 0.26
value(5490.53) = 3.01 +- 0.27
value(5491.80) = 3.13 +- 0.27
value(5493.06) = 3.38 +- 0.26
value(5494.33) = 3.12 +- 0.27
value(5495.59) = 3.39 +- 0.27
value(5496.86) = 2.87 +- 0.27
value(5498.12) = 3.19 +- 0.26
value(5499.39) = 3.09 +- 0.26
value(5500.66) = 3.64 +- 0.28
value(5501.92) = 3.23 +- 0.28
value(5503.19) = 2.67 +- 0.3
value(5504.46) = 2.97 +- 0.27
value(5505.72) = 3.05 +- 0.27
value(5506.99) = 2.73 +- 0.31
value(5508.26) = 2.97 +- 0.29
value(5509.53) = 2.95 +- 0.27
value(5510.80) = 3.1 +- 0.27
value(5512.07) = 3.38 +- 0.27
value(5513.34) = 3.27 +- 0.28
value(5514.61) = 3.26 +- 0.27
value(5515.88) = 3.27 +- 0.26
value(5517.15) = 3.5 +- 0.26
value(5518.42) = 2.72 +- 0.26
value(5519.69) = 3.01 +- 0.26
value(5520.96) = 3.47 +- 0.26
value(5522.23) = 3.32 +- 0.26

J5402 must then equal -3.27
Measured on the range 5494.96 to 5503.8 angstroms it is -3.40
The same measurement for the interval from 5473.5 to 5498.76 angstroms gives -3.23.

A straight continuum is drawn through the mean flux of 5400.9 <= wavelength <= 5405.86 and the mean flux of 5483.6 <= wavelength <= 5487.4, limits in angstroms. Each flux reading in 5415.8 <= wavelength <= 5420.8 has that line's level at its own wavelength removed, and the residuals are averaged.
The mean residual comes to 0.36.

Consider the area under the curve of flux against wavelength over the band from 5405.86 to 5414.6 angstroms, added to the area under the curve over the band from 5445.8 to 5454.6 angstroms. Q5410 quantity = 54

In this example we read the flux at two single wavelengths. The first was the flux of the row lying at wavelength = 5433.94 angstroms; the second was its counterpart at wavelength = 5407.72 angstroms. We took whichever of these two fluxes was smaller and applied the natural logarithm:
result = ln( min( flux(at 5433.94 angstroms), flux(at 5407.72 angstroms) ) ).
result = 1.02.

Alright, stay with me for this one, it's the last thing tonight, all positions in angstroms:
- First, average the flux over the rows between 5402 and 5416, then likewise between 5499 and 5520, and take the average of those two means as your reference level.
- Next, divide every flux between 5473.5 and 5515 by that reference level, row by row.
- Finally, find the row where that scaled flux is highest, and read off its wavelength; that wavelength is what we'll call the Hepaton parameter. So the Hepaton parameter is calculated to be 5500.66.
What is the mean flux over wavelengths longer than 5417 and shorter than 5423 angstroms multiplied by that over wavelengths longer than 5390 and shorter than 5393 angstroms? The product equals 9.3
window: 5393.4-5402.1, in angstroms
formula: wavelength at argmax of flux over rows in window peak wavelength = 5397.77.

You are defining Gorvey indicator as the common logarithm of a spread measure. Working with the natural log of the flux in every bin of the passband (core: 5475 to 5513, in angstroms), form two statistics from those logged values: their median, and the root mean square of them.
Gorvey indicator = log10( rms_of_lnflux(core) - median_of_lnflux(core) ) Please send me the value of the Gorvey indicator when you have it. -3.6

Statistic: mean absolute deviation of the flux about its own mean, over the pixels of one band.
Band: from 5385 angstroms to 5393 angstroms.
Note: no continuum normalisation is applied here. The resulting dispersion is 0.225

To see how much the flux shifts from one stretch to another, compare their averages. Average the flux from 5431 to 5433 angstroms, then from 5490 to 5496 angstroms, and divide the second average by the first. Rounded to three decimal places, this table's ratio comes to 1.018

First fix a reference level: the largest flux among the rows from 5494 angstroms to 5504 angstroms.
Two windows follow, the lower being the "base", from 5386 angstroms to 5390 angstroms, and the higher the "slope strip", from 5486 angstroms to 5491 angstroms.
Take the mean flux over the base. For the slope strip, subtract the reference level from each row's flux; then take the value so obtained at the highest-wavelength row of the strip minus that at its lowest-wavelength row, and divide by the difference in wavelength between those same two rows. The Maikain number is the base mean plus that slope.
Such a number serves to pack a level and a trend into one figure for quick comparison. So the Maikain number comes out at 3.5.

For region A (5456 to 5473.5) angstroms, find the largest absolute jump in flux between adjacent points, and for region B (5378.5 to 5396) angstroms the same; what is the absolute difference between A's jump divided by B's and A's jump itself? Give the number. 0.1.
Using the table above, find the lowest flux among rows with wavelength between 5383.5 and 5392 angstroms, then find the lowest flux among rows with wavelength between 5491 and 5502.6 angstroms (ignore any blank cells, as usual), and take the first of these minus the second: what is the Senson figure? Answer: -0.11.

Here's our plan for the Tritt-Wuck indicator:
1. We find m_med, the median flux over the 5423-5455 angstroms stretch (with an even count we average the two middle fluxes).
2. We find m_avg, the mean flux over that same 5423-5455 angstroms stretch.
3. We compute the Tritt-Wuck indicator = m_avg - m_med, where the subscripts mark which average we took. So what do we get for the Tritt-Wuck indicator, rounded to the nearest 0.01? -0.04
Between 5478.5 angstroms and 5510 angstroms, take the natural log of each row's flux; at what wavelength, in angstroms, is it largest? 5500.66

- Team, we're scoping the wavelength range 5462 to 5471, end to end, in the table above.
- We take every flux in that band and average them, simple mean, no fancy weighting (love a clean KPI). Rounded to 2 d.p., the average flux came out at 3.05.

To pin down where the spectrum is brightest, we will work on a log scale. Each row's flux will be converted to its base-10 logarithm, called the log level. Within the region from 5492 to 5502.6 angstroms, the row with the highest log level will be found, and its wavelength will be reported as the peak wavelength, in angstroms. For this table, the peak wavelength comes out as 5500.66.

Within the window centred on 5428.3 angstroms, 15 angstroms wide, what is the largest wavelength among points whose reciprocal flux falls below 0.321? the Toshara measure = 5435.19 angstroms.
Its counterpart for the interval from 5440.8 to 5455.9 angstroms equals 5453.99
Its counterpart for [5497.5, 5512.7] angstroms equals 5512.07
